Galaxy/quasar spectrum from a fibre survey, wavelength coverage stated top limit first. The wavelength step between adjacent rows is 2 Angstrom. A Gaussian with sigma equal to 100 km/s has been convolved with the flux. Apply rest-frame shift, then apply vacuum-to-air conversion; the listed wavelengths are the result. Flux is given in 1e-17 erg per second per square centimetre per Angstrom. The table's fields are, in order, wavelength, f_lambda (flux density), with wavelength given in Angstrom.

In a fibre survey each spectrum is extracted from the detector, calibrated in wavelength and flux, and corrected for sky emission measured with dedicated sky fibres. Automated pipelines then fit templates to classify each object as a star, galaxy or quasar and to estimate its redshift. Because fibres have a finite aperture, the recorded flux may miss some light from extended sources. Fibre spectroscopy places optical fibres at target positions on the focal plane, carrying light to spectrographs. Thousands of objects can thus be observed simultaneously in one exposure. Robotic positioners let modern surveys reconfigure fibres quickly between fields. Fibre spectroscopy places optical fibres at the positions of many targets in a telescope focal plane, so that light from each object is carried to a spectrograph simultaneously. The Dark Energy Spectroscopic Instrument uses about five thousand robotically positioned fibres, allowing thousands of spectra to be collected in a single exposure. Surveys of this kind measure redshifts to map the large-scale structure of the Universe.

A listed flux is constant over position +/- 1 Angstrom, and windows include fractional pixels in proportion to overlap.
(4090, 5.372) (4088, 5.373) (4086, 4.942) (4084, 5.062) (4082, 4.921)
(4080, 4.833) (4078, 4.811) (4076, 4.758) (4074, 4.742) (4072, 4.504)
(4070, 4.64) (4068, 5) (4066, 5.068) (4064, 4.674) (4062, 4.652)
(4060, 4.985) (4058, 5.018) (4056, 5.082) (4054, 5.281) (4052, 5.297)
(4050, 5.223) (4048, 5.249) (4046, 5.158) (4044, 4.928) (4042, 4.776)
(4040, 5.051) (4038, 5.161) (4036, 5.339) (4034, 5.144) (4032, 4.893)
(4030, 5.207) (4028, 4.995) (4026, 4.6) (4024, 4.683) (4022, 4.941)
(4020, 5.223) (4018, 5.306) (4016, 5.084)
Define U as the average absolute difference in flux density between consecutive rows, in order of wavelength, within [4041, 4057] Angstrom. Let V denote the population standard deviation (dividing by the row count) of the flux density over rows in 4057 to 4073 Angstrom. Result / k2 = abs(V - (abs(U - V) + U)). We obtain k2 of 0.000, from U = 0.11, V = 0.21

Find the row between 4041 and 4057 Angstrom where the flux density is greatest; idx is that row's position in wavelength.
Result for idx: 4052 Angstrom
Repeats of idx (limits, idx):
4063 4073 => 4066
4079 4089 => 4088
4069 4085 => 4084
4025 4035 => 4030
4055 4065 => 4056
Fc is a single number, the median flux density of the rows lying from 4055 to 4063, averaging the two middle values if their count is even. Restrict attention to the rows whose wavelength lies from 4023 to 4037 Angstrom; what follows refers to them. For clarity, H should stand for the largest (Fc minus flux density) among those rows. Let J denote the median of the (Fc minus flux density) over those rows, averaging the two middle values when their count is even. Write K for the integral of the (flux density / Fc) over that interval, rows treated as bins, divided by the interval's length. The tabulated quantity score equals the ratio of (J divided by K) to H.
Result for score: 0.0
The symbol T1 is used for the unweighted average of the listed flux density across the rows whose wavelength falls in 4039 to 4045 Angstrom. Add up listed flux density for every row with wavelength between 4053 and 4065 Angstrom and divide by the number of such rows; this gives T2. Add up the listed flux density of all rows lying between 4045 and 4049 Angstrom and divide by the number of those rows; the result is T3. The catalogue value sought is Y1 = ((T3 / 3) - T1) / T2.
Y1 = -0.64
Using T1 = 4.92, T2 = 4.95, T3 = 5.20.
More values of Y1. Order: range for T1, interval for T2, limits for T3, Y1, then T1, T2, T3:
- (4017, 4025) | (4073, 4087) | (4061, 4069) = -0.70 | 5.04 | 4.87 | 4.85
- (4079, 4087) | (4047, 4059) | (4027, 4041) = -0.62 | 4.94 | 5.19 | 5.11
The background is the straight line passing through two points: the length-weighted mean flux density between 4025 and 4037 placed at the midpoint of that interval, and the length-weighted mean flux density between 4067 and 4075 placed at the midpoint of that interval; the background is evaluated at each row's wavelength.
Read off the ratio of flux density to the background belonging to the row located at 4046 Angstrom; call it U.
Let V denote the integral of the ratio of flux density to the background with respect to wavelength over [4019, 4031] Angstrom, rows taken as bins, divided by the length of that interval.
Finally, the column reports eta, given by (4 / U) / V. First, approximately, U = 1.05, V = 0.97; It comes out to 3.914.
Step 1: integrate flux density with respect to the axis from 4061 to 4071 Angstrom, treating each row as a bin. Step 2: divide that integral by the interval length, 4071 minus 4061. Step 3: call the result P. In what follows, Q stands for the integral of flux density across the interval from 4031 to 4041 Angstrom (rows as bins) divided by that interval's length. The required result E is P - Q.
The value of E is -0.31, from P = 4.81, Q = 5.12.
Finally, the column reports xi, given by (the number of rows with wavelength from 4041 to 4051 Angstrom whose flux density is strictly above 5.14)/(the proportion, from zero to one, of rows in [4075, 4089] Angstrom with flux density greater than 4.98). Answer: 10.5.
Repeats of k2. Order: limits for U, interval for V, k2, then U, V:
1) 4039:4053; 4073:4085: 0.064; 0.14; 0.11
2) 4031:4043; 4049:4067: 0.000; 0.20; 0.22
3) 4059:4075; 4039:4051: 0.107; 0.22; 0.17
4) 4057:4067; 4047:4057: 0.238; 0.20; 0.08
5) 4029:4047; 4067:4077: 0.100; 0.21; 0.16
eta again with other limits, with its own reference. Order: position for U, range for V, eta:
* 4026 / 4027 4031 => 4.359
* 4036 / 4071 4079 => 3.729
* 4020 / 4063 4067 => 3.834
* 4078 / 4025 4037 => 3.880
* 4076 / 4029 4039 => 3.828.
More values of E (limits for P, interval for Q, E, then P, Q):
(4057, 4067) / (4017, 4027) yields -0.07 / 4.88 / 4.95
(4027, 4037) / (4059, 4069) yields 0.24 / 5.12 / 4.88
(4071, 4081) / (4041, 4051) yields -0.34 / 4.73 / 5.07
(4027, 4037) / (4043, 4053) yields -0.06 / 5.12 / 5.17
